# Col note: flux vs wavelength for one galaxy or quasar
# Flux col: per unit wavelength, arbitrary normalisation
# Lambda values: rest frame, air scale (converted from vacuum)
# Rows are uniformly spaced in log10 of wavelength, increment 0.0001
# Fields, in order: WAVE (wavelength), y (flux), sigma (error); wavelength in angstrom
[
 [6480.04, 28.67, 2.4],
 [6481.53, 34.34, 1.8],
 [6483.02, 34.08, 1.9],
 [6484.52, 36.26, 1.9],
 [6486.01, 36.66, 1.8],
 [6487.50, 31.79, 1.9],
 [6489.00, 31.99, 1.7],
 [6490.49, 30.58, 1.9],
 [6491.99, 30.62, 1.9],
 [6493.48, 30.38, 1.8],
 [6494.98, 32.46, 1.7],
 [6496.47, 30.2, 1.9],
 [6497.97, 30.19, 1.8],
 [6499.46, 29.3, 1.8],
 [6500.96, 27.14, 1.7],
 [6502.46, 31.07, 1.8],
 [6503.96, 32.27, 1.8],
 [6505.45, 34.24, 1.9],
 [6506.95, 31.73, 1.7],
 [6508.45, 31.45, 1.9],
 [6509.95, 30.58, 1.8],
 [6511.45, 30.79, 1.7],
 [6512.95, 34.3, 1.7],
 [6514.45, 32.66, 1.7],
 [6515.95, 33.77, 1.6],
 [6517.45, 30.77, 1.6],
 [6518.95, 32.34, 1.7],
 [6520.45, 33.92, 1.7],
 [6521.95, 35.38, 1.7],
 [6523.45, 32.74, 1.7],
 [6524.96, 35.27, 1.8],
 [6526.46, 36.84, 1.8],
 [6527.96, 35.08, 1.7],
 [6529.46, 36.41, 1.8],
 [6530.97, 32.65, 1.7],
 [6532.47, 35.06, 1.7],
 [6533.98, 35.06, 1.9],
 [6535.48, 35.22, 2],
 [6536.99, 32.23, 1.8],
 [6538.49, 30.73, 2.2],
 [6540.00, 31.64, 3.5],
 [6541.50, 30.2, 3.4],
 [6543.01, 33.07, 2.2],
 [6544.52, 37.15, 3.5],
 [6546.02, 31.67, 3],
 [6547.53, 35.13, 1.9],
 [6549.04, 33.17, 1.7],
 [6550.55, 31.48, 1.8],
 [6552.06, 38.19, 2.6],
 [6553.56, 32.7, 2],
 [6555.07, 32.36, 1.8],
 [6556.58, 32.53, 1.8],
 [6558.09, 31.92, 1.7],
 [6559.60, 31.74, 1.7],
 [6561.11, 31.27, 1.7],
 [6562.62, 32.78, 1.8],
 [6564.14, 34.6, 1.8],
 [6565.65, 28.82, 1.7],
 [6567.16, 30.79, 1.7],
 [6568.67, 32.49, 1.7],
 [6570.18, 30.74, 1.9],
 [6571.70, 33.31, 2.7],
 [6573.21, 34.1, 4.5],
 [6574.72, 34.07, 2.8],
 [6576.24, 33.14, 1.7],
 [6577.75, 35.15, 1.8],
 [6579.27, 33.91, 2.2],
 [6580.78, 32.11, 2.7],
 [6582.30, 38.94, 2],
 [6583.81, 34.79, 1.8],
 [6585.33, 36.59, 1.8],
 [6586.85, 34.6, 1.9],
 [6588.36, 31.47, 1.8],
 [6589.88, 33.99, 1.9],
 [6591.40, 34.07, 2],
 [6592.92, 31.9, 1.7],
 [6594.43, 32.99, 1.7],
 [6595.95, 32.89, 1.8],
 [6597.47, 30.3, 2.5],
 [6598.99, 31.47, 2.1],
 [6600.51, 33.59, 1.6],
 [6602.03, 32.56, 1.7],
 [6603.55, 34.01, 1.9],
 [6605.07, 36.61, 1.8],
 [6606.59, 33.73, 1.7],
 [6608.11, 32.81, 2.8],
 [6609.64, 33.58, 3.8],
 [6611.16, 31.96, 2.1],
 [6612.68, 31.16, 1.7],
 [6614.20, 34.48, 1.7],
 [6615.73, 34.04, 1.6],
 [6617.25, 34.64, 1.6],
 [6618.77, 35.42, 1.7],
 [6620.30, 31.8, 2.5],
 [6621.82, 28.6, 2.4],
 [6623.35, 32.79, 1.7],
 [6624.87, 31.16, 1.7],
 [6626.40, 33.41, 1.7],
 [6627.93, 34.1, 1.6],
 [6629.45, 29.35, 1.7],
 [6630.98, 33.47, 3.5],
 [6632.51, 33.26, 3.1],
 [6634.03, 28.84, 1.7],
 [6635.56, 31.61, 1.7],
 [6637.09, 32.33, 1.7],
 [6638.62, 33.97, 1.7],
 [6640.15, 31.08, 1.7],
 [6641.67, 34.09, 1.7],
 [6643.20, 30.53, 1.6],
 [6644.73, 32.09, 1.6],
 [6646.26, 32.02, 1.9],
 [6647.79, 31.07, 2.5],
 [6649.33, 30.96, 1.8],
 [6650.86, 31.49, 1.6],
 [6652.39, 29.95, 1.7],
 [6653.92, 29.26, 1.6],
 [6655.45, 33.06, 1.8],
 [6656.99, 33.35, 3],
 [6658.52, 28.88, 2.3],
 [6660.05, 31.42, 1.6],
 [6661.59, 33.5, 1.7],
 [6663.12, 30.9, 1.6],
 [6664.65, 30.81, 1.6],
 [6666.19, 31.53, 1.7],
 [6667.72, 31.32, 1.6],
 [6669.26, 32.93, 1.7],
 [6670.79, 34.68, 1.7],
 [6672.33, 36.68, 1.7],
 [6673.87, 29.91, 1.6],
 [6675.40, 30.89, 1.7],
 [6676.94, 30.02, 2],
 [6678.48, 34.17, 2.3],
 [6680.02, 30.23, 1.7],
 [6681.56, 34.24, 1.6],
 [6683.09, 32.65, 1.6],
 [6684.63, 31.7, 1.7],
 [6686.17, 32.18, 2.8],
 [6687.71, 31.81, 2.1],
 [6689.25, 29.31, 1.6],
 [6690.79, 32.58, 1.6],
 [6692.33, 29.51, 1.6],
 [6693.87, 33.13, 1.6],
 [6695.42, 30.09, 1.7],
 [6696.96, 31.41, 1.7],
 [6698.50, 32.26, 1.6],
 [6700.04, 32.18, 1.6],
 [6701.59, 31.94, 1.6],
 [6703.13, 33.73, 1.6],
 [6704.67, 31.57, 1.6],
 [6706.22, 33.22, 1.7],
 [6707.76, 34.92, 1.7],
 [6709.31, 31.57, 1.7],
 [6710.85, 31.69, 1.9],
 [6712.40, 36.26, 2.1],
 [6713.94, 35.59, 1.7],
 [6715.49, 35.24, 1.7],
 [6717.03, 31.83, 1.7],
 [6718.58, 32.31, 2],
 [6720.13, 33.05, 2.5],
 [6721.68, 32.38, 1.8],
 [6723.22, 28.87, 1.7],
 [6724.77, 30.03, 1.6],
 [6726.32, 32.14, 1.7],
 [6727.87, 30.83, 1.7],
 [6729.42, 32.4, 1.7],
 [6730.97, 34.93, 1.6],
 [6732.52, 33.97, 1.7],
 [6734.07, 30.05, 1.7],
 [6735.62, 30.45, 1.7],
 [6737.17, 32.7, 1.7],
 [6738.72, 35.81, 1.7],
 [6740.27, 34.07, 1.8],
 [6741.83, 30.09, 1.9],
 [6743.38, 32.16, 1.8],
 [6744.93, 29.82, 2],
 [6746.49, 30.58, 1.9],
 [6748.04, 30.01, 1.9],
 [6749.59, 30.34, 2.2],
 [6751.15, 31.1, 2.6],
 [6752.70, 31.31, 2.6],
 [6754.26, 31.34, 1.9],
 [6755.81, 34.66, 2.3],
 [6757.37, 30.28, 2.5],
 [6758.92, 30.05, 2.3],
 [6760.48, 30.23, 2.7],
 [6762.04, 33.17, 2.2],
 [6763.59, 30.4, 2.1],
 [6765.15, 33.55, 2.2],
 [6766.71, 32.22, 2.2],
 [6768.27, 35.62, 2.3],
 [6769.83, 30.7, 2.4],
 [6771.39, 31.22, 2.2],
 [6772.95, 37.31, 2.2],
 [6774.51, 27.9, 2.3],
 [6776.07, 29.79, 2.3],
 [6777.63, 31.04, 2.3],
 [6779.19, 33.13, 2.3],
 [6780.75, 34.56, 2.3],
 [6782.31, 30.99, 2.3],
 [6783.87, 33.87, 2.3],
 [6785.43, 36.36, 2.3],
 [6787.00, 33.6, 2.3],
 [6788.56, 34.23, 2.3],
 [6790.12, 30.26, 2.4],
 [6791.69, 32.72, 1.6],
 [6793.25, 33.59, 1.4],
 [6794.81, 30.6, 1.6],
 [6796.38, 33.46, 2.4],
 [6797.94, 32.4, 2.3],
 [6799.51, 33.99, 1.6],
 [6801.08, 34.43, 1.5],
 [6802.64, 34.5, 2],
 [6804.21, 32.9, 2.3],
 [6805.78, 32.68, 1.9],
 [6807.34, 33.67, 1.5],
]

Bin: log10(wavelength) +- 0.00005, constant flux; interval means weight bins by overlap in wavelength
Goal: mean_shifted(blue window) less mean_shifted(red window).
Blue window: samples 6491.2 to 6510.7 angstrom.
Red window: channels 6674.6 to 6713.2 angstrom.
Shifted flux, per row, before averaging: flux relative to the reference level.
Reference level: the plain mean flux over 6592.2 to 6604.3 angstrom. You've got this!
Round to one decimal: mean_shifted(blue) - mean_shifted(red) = -1.2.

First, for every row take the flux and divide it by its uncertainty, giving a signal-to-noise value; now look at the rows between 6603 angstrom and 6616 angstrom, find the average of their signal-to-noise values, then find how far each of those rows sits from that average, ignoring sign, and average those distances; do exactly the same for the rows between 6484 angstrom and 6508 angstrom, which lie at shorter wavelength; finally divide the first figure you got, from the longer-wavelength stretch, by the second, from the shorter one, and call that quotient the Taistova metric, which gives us 2.9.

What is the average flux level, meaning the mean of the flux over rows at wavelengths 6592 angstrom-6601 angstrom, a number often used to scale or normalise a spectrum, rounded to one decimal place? 32.2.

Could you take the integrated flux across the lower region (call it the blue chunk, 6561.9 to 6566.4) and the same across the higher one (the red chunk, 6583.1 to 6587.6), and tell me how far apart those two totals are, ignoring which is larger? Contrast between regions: 15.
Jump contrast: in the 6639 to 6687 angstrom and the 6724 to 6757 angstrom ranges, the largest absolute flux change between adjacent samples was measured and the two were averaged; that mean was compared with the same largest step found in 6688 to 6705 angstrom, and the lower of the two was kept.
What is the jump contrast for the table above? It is 3.6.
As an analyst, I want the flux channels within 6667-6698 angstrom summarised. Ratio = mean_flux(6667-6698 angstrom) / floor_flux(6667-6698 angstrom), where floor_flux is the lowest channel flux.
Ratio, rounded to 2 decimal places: 1.09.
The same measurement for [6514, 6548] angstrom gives 1.12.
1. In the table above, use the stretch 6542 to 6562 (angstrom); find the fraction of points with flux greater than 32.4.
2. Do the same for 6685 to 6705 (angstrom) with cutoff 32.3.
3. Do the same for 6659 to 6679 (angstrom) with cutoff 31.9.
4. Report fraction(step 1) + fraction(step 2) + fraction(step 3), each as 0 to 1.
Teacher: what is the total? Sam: 1.2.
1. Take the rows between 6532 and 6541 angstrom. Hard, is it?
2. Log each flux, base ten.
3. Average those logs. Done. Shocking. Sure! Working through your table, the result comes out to 1.52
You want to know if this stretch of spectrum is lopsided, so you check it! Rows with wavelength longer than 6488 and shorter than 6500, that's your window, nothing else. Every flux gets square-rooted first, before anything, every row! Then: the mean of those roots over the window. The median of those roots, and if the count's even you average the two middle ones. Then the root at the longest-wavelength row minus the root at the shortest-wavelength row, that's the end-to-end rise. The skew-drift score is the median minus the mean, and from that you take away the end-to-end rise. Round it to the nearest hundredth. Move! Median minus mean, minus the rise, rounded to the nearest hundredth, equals 0.22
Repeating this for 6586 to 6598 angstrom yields 0.39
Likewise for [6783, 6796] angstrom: 0.33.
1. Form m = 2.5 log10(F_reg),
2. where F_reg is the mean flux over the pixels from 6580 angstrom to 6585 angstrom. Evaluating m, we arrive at 3.87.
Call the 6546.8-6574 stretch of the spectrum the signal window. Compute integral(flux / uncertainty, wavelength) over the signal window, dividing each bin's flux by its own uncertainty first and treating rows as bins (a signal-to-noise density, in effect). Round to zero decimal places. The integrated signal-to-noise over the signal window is 462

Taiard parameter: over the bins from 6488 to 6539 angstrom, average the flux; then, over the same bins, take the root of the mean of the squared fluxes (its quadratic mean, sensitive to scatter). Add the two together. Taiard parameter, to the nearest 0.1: 65.1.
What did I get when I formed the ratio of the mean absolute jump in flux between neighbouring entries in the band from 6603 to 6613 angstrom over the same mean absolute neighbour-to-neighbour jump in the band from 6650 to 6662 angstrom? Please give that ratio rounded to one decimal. 0.7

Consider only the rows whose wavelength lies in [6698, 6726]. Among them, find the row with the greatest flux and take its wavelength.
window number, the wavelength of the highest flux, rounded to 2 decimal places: 6712.40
